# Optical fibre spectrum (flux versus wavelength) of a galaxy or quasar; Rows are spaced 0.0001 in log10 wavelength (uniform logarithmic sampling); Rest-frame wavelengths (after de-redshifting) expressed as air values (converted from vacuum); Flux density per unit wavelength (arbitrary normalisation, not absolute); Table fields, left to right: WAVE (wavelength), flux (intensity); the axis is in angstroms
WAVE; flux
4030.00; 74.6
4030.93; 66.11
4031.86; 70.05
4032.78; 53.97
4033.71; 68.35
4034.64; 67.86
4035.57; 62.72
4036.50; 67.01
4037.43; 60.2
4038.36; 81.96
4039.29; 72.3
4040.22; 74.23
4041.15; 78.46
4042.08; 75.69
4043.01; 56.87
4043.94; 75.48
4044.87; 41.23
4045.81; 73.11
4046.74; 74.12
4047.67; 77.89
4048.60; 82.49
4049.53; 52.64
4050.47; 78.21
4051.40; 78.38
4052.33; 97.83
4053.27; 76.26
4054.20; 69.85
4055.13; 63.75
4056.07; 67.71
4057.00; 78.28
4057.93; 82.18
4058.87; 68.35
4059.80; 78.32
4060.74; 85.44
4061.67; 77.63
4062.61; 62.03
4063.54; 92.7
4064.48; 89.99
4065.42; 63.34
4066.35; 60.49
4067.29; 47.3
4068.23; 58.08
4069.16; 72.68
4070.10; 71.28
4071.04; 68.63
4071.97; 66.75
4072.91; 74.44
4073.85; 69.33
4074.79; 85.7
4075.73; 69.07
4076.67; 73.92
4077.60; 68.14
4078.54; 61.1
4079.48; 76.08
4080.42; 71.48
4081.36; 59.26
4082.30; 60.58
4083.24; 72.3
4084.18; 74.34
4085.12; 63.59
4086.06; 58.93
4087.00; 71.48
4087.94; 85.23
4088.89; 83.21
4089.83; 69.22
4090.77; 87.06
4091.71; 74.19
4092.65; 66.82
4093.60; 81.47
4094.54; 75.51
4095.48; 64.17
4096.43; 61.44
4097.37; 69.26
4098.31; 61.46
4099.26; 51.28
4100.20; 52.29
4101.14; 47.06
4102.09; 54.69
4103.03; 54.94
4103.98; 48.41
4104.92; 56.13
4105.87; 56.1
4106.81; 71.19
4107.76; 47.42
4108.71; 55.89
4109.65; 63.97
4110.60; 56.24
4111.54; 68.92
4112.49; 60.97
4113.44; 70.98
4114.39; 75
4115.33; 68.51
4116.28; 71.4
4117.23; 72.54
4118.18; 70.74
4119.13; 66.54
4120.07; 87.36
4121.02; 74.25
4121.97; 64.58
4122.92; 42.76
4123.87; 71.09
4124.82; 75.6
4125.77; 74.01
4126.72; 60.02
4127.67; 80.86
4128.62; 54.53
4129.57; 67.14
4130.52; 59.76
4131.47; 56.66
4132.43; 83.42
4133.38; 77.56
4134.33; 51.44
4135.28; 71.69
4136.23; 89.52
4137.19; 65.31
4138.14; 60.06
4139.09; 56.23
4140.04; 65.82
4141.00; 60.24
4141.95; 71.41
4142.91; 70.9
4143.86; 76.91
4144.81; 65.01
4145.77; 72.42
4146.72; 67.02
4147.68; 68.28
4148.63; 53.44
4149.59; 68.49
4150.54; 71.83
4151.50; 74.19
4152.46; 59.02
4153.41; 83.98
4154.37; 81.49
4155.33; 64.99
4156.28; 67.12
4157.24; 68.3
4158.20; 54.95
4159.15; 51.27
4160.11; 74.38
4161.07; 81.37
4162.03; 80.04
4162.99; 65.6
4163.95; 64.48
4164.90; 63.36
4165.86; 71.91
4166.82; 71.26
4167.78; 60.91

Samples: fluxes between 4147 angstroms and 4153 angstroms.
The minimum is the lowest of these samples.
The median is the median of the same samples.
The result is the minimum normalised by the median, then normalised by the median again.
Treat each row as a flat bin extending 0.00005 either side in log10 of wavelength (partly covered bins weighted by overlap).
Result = 0.0114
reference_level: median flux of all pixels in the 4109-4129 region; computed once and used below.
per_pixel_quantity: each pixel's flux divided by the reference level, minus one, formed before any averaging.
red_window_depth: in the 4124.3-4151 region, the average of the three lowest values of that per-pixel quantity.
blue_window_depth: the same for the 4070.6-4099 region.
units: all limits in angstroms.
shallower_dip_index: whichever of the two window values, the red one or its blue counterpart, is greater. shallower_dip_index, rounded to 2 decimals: -0.16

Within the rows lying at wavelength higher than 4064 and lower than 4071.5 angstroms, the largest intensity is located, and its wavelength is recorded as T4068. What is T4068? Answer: 4064.48 angstroms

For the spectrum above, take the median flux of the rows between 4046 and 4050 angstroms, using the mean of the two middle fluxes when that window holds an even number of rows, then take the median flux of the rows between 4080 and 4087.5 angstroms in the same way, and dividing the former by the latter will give 1.13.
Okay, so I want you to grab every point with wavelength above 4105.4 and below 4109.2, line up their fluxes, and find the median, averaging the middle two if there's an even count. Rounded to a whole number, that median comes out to 56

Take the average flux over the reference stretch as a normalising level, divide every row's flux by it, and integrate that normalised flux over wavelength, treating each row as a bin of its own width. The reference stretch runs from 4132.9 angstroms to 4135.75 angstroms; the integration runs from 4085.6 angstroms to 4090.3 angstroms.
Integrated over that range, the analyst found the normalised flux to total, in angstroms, 5.2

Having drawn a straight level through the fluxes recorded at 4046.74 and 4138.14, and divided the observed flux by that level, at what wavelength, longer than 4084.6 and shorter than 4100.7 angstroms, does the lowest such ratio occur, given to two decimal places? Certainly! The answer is 4099.26 angstroms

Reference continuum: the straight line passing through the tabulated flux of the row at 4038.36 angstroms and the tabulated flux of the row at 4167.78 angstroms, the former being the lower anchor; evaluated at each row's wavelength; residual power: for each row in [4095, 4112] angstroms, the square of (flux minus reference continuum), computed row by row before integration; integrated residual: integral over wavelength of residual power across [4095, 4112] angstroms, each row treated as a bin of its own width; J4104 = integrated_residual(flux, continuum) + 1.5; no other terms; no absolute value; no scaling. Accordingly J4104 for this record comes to 4032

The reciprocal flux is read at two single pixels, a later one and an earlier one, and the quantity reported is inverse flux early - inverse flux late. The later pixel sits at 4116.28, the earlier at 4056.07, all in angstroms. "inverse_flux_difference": 0.0008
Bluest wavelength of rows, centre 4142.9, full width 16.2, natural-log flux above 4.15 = 4135.28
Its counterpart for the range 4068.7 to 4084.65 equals 4069.16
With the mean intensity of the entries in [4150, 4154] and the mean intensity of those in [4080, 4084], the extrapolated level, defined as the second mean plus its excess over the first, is 60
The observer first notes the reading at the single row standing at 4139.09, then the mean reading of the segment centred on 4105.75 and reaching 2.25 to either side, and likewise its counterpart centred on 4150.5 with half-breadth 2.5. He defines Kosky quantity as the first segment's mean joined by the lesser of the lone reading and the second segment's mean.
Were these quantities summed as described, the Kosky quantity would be 112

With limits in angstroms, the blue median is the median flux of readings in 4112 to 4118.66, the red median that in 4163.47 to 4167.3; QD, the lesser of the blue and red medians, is 67.9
